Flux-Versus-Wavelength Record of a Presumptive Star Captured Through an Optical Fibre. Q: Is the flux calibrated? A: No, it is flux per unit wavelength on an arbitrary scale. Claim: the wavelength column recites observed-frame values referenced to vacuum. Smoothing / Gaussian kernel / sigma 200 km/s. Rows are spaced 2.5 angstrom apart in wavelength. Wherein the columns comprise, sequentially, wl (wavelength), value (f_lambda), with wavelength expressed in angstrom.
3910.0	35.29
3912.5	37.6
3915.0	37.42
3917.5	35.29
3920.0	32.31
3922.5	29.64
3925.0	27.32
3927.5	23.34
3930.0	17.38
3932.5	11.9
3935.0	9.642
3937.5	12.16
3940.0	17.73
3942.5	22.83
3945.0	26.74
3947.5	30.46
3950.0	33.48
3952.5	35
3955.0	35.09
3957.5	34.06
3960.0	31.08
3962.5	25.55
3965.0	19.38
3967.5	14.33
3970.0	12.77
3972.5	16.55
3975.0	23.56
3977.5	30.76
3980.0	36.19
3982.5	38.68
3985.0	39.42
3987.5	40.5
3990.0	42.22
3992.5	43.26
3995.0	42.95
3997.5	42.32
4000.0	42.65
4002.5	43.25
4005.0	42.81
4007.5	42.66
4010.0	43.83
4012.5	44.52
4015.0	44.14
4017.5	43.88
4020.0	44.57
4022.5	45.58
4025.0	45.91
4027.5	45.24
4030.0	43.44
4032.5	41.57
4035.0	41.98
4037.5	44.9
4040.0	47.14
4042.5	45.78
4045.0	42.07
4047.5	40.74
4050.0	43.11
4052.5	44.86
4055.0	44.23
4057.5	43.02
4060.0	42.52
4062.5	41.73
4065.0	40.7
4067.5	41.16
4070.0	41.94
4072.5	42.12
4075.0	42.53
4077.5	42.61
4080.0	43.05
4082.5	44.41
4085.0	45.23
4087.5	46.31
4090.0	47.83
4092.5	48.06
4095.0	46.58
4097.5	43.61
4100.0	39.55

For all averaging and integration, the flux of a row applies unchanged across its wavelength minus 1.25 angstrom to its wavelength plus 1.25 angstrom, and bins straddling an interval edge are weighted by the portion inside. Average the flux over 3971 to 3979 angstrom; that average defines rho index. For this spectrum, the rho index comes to 24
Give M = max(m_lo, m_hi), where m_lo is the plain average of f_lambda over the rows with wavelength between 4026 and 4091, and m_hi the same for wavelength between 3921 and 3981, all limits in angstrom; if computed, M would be 43.5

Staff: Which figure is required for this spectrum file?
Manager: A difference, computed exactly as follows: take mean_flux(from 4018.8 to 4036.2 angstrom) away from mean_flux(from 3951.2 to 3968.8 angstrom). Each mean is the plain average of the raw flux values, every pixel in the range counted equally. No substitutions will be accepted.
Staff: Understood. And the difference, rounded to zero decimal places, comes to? -16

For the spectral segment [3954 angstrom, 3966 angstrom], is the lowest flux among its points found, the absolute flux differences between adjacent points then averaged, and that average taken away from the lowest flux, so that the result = 15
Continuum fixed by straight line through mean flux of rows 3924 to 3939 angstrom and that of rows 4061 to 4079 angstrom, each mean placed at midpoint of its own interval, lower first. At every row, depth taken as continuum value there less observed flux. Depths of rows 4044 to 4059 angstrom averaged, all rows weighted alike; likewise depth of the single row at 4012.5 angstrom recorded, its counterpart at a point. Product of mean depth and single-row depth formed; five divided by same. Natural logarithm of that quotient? -2.5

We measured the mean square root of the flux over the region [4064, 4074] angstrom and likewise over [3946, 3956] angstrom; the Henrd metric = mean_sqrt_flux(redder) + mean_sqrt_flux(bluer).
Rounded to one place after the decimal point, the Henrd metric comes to 12.2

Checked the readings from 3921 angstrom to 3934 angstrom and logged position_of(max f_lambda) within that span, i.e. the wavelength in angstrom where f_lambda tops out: 3922.5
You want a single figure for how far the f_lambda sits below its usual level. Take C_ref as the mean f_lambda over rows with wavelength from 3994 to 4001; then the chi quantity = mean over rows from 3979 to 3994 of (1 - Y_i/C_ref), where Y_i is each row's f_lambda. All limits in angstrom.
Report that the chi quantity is 0.06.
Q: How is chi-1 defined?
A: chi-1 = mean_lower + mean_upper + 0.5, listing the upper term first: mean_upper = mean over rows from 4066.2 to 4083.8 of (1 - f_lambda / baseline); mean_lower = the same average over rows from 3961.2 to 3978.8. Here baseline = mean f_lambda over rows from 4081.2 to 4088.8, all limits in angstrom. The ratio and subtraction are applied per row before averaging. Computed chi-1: 1.1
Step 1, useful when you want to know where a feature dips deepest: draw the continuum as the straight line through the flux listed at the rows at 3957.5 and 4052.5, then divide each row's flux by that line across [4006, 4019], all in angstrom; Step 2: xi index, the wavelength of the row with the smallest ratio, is 4017.5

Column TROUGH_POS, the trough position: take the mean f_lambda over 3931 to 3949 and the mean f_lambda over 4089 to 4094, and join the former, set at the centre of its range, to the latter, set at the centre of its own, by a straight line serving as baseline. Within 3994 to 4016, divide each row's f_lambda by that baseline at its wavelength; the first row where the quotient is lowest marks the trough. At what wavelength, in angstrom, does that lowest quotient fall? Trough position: 4015.0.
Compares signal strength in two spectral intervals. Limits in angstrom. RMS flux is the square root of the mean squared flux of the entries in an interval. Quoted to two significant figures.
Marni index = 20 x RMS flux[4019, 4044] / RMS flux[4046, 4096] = 20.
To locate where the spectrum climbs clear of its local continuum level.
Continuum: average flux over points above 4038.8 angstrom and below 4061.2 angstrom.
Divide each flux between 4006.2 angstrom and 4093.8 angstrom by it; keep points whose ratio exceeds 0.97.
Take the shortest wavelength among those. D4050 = 4007.5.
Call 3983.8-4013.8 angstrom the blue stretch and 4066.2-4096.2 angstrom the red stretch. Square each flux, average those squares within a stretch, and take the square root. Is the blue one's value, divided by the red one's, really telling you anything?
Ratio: 0.96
